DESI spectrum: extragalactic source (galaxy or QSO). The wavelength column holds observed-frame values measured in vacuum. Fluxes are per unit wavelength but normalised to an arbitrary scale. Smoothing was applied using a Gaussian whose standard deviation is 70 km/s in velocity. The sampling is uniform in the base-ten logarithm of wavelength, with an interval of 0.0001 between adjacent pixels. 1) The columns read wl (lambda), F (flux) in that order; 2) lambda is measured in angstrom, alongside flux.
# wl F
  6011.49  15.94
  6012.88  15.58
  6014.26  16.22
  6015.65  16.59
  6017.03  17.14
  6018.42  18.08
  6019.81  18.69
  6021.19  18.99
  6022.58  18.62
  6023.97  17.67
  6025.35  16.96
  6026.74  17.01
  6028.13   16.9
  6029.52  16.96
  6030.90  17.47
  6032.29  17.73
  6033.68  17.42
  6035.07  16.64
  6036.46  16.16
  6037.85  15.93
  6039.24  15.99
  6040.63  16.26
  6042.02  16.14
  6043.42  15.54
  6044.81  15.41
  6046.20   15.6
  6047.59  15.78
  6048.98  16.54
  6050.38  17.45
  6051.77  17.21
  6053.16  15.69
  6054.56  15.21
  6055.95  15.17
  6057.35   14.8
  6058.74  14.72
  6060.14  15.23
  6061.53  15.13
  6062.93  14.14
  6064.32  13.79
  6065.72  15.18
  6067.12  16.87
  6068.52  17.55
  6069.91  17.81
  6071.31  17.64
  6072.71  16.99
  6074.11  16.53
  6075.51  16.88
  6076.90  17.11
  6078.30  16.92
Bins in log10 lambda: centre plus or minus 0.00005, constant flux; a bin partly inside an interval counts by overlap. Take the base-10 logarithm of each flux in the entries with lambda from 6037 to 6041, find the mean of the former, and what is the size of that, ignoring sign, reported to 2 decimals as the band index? 1.21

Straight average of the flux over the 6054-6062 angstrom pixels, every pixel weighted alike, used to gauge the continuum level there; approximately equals 15.0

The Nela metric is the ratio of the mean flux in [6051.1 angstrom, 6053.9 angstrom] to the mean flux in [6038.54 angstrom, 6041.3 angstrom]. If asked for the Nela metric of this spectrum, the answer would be 1.02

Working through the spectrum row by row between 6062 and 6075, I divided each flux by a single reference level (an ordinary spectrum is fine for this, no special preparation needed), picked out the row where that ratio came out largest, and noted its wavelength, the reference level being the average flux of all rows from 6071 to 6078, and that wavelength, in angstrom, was 6069.91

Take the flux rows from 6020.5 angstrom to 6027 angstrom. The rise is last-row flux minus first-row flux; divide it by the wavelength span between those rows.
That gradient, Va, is -0.36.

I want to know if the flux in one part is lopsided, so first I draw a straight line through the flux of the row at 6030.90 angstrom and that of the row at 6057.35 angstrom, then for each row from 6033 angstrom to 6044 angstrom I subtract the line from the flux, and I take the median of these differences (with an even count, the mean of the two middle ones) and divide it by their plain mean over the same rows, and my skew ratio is 1.2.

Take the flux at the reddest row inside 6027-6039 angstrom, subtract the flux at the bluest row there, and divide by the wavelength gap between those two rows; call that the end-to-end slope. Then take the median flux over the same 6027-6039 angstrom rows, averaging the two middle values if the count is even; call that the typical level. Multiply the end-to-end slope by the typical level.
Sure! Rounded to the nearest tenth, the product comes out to -1.7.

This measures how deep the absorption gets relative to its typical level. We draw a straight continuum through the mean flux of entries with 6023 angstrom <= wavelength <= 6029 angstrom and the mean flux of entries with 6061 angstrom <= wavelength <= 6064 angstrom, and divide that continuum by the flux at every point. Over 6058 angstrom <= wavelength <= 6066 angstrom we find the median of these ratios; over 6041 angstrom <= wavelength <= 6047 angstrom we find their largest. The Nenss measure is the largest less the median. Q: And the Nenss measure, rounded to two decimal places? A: 0.04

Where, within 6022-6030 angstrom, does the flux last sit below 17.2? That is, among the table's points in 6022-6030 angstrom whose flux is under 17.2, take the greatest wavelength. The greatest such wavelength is 6029.52 angstrom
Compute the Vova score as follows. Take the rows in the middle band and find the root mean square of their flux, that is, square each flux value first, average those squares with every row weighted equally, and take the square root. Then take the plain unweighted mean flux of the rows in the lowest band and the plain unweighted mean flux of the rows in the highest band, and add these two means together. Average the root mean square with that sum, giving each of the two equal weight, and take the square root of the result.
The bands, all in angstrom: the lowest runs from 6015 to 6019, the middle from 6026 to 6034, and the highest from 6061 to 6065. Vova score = 4.94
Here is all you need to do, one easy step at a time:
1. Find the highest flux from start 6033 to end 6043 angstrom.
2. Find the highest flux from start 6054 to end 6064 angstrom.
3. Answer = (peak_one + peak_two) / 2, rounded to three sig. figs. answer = 16.3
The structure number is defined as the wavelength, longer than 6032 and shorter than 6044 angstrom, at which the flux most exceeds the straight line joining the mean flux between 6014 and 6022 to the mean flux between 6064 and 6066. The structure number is 6032.29 angstrom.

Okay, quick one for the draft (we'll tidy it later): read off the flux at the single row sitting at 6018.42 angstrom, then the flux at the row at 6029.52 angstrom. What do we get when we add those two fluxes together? 35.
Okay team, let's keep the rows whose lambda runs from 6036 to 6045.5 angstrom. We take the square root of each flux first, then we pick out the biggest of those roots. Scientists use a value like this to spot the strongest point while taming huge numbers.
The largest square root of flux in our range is 4.03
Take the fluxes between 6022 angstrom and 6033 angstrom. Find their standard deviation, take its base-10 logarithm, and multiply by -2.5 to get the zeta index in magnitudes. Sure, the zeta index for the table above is 0.6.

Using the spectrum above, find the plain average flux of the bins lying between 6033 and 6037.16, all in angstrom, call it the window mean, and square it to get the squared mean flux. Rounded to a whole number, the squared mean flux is 280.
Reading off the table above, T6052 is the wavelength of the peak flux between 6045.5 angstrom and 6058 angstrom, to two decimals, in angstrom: 6050.38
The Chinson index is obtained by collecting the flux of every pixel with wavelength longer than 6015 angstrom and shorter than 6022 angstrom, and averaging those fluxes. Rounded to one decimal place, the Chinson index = 17.9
